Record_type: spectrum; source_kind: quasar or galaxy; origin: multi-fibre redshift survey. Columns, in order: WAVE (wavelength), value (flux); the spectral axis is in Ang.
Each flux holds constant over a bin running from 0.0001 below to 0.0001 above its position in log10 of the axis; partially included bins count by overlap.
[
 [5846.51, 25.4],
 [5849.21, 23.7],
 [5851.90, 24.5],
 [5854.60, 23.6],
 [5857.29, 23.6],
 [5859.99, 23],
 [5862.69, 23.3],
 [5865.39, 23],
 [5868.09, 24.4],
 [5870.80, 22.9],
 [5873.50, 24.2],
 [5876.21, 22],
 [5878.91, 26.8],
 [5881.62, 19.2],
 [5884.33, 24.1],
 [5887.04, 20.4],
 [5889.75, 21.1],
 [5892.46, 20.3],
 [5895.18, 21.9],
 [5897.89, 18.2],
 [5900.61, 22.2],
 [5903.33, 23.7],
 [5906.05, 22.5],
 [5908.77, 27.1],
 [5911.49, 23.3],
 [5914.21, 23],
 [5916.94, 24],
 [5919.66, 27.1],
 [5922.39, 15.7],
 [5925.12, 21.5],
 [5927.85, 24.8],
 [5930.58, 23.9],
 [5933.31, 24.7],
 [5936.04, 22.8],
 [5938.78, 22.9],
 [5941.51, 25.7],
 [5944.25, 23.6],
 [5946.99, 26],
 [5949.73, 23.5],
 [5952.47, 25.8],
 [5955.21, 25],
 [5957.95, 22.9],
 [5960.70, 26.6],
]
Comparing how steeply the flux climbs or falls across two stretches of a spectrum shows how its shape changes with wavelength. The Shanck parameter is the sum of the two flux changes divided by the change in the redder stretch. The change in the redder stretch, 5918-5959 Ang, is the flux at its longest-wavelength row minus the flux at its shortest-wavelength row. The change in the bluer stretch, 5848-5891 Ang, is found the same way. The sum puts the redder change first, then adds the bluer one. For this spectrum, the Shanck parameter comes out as 1.6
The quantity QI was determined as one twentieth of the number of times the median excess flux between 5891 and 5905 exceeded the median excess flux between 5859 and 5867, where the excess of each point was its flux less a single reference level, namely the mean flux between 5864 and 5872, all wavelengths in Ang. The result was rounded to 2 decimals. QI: 0.18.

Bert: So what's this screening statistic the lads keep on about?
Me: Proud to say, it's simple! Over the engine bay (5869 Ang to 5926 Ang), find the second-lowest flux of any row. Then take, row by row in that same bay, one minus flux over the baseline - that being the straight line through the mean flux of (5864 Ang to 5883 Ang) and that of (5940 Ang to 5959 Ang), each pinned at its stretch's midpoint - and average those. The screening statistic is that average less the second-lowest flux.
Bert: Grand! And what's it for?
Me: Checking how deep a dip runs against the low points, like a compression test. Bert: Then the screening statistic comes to -18.1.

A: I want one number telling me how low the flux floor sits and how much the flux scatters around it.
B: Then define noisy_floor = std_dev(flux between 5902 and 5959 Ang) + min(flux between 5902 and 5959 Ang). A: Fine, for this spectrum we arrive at 18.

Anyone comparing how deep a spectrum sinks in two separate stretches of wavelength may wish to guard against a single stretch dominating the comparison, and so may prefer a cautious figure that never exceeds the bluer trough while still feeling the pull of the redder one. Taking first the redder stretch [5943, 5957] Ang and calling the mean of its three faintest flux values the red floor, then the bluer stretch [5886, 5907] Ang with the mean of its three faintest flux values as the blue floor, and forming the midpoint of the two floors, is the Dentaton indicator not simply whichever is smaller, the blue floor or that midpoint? 19.6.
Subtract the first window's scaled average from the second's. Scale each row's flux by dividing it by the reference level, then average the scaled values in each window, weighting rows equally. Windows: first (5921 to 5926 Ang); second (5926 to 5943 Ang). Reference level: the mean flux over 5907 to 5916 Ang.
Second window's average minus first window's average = 0.23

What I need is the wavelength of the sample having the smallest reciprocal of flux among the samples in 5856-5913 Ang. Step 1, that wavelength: 5908.77 Ang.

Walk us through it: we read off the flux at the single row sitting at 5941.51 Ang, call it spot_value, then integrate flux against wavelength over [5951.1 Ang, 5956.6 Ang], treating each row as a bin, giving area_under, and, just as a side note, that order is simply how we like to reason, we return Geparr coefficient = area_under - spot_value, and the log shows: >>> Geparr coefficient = 114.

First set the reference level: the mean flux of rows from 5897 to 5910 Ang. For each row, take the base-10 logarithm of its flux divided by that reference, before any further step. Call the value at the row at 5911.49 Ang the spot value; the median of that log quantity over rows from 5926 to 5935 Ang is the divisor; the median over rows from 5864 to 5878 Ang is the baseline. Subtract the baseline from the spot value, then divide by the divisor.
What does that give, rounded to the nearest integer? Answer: 0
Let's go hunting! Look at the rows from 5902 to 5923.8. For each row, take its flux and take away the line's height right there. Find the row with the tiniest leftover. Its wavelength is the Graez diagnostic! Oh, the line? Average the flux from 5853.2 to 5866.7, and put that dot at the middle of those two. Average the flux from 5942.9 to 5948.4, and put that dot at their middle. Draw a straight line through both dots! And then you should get 5922.39 Ang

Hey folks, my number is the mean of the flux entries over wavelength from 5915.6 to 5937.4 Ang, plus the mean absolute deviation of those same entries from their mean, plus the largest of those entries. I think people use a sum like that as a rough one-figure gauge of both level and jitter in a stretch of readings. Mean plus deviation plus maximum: 52.5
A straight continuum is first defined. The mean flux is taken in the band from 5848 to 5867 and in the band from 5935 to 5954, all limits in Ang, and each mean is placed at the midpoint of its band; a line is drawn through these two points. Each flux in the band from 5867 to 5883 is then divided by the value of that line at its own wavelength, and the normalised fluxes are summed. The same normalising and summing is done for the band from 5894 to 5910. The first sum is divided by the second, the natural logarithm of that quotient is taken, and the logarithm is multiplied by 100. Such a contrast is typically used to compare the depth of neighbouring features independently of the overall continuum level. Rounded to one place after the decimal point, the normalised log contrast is 3.9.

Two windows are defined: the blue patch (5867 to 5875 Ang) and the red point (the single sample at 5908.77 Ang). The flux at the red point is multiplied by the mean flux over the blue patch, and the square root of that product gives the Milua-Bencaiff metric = 25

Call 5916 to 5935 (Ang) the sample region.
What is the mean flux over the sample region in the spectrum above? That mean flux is 23.1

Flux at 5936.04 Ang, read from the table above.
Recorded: 22.8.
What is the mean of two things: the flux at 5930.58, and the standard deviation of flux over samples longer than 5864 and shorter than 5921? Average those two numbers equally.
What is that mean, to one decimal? 13.1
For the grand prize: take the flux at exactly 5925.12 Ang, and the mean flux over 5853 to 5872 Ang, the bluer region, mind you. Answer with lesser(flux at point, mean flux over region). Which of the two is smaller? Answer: 21.5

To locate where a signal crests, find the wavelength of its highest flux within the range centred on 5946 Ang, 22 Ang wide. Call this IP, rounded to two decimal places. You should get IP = 5946.99 Ang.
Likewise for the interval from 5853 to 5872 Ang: 5868.09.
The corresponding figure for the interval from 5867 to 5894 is 5878.91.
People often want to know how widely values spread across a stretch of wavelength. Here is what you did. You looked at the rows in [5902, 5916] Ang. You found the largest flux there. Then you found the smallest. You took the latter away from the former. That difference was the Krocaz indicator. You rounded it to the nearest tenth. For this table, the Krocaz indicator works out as 4.6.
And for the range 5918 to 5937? 11.4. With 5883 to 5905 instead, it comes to 5.9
